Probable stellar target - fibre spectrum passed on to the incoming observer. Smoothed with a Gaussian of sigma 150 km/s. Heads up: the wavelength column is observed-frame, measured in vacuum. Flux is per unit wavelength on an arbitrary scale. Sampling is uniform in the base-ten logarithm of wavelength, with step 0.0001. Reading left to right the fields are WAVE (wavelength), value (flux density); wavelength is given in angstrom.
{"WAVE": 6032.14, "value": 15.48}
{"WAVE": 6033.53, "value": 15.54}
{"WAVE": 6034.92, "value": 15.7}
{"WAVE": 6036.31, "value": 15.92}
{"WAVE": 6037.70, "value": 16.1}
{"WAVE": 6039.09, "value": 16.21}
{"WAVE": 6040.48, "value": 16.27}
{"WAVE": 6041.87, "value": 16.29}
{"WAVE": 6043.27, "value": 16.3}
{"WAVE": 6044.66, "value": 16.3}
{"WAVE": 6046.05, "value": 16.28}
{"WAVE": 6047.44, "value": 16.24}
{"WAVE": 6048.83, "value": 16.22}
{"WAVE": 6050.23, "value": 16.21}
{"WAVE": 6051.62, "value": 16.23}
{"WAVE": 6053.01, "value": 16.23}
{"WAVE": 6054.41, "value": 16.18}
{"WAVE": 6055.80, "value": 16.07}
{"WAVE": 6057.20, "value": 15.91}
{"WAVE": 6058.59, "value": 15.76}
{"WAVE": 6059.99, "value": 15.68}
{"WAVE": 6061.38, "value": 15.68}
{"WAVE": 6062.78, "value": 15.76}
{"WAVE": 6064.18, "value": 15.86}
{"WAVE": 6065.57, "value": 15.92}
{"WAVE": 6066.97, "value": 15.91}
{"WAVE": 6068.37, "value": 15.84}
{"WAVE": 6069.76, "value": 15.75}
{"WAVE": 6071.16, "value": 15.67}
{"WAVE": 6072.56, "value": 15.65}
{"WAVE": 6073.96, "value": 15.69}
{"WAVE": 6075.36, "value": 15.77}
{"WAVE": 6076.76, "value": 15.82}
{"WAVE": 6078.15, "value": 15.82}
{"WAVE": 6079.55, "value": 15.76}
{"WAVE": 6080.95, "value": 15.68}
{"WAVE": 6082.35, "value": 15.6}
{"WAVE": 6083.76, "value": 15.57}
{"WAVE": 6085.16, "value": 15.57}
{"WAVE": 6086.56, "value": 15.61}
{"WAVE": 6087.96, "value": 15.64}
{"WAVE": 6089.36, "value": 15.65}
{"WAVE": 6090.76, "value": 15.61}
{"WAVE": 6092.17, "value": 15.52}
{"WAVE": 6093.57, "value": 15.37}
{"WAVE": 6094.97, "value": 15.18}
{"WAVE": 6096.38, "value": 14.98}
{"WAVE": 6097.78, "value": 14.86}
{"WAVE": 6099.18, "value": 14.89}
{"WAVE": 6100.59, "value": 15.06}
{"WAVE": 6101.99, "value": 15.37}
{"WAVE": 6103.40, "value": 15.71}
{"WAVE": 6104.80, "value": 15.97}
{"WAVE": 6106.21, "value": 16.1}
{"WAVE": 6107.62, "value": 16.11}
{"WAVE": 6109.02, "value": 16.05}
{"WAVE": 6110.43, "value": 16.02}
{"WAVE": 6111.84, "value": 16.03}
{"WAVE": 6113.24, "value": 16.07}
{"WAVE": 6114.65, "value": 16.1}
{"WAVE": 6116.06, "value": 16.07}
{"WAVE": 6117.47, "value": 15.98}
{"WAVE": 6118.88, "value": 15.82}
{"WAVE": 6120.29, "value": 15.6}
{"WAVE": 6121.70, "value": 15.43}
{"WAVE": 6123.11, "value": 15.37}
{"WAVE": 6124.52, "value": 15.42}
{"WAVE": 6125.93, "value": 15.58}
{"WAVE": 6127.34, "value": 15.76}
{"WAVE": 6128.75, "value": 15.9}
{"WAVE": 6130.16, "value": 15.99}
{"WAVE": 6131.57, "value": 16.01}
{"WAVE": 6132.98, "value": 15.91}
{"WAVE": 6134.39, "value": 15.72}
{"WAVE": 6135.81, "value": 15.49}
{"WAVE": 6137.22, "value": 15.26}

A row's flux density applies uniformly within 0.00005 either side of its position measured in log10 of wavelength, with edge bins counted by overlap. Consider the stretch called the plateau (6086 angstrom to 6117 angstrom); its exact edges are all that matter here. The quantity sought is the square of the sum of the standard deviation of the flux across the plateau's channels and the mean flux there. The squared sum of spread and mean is 258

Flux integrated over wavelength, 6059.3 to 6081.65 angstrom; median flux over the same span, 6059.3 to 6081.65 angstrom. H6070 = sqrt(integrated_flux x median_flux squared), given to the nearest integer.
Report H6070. 296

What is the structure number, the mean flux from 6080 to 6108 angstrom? 15.5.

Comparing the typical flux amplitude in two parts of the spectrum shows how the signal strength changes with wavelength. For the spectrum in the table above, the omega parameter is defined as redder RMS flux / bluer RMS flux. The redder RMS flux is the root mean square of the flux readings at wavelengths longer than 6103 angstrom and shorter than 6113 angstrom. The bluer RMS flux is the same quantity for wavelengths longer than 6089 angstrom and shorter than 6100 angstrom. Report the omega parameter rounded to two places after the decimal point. 1.05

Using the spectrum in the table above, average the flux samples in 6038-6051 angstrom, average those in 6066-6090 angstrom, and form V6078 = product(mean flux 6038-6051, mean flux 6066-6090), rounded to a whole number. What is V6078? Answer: 255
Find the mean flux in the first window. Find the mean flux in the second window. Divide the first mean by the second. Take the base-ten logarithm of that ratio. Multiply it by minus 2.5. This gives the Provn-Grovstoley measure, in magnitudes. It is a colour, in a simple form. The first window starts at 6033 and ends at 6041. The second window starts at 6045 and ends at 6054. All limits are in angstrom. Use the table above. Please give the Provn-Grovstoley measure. 0.019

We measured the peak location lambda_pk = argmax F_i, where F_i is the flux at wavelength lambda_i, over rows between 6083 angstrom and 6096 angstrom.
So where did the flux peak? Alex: 6089.36 angstrom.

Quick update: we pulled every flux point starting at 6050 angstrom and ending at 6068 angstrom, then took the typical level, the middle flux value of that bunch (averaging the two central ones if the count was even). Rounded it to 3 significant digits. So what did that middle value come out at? 15.9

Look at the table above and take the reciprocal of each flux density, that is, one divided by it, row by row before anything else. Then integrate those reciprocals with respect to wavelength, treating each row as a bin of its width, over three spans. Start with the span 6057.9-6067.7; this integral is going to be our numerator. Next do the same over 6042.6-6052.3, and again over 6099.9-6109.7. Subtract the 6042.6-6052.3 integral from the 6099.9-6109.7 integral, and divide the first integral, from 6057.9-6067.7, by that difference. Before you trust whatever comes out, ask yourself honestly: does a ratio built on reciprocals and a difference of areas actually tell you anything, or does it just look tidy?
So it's 25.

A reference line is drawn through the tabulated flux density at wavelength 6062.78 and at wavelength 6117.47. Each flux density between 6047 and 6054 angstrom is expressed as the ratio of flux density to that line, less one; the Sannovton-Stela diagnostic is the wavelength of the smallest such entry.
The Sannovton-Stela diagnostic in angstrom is 6050.23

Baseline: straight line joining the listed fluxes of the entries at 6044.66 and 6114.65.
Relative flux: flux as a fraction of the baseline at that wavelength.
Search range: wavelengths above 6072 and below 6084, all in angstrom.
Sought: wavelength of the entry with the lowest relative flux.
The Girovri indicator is 6083.76 angstrom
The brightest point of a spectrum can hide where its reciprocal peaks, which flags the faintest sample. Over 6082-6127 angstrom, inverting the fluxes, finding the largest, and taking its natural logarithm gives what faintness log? -2.70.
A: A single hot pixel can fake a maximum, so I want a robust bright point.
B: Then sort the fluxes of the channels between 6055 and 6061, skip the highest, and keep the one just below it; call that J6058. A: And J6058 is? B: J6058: 15.91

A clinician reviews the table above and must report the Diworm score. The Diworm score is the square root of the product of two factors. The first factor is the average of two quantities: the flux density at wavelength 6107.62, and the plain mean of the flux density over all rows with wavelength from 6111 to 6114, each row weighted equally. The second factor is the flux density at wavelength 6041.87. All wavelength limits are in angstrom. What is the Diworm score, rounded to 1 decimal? 16.2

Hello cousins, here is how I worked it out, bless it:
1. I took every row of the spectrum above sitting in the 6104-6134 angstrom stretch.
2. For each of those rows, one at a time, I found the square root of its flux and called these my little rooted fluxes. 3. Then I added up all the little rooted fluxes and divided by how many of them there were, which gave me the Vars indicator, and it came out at 3.98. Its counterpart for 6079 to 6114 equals 3.95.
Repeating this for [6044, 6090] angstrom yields 3.98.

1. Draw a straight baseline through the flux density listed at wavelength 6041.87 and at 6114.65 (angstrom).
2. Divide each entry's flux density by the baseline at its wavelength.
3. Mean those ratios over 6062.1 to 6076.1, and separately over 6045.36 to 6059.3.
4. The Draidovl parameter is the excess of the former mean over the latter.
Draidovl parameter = -0.0190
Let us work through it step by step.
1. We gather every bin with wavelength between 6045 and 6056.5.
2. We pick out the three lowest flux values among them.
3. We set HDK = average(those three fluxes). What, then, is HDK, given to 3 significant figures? 16.2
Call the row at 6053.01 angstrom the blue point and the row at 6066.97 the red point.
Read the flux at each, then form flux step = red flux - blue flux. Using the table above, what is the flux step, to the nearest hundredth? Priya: -0.32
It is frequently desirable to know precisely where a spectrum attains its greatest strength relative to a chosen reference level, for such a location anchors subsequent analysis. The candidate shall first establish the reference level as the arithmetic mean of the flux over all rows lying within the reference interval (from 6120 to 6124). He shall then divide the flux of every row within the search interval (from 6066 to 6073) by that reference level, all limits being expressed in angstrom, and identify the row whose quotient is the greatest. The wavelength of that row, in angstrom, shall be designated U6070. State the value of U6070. 6066.97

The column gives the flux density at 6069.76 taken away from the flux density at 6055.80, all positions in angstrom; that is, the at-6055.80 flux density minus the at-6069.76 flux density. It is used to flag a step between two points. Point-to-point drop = 0.32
